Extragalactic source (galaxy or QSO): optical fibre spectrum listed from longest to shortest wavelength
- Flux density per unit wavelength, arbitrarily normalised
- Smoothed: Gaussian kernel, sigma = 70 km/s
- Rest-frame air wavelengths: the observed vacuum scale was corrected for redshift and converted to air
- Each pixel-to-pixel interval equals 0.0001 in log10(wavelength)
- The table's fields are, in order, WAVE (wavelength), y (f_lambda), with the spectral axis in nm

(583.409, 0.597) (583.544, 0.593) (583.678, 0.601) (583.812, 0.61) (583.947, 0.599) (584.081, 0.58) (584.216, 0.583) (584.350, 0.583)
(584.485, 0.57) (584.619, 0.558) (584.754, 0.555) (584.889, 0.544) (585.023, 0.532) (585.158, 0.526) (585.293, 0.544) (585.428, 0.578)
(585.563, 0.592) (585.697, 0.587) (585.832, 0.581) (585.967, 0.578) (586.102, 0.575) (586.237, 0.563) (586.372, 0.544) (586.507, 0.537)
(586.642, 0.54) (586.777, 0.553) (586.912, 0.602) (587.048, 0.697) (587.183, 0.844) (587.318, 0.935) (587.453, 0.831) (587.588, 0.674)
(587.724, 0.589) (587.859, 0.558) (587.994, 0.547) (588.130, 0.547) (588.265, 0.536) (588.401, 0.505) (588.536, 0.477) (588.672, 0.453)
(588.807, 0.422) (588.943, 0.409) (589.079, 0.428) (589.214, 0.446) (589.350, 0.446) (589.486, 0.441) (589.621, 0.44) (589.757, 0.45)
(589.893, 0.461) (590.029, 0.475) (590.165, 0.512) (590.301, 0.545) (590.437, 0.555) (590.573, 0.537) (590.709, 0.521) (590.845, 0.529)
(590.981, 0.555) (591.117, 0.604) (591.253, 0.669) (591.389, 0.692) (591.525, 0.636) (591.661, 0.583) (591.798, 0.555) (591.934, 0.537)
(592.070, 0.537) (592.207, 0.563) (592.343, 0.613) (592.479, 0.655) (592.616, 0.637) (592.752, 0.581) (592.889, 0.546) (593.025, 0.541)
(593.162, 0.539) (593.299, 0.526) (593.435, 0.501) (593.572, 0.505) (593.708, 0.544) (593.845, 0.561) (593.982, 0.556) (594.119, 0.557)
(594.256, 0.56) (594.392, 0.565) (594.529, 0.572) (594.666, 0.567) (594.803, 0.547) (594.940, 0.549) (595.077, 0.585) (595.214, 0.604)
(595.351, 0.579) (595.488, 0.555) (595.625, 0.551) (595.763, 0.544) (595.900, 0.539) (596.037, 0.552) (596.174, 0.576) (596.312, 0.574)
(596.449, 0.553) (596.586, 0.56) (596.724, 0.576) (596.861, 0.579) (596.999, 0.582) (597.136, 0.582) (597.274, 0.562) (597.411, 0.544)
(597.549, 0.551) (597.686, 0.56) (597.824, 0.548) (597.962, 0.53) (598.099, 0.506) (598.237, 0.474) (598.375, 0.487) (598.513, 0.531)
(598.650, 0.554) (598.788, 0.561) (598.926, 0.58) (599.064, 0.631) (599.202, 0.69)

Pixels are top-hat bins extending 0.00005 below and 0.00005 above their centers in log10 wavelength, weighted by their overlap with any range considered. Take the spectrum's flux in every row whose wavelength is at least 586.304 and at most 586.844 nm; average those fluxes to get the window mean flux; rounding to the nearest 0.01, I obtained 0.54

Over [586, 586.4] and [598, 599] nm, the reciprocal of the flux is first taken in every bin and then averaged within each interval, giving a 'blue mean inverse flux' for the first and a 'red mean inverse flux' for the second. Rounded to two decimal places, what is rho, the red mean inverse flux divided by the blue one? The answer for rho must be 1.07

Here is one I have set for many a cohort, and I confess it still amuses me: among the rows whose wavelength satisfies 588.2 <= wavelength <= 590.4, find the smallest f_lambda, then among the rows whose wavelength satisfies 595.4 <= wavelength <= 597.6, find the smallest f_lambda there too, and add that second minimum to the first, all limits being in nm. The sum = 0.948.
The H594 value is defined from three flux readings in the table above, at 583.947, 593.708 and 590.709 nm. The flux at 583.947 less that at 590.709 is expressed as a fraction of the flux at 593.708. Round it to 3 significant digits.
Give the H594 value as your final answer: 0.143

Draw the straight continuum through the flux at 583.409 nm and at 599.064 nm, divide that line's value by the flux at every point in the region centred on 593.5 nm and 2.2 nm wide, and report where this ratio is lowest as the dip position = 592.479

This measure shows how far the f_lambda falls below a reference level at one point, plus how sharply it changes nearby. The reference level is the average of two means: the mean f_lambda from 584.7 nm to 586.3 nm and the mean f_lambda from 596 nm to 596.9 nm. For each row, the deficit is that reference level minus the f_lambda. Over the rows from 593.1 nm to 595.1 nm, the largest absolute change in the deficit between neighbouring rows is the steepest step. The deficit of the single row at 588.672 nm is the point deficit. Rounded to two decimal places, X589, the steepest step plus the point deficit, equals 0.15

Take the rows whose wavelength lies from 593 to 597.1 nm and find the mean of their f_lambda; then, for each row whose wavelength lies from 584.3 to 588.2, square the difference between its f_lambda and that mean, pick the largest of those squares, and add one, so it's 1.14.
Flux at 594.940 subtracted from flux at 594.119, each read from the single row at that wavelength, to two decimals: 0.01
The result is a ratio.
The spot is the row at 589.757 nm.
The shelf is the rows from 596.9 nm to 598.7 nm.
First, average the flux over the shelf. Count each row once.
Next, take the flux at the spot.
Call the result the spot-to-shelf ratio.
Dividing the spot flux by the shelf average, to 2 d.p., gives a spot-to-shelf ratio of 0.83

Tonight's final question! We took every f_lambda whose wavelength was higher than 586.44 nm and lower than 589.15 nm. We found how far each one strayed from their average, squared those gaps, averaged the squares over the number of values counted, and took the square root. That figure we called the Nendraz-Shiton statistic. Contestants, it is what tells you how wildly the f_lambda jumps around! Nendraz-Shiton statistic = 0.141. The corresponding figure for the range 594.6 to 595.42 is 0.020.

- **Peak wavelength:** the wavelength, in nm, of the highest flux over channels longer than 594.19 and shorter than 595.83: 595.214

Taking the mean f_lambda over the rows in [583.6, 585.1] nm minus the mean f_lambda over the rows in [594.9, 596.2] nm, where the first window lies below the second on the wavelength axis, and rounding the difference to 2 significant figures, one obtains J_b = 0.011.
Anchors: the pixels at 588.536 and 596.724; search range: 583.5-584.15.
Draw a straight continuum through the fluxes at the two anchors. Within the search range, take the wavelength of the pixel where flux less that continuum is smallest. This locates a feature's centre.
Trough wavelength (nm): 584.081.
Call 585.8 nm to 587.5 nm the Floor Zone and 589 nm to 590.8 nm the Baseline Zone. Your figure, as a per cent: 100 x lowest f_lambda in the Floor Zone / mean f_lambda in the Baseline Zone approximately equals 112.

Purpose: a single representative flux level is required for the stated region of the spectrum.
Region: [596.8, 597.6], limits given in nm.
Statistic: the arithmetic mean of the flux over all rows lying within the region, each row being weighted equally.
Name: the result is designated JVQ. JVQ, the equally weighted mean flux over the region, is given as 0.567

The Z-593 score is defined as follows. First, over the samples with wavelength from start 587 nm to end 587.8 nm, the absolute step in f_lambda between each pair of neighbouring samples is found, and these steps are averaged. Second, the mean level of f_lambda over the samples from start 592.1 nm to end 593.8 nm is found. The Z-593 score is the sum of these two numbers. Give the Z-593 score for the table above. 0.679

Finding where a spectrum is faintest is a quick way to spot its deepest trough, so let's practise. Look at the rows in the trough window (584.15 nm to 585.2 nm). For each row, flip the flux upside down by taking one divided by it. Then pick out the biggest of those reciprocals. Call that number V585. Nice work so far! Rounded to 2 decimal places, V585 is 1.90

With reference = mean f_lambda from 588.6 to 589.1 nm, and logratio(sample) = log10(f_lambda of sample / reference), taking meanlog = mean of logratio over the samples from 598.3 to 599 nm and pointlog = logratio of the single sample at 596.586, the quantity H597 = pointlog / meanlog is 1.14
